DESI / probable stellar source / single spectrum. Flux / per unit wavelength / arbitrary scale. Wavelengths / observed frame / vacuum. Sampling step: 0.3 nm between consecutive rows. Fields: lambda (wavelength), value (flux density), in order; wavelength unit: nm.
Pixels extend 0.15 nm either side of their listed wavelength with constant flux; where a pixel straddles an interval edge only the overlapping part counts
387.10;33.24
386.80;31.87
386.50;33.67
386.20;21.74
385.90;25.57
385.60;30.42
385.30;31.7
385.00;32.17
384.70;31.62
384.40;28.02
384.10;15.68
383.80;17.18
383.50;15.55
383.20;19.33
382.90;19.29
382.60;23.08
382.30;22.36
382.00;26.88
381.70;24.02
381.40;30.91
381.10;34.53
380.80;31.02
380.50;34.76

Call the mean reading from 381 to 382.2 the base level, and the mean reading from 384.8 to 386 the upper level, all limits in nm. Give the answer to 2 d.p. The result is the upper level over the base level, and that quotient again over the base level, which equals 0.04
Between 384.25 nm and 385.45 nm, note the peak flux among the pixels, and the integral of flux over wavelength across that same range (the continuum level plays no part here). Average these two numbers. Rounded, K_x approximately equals 35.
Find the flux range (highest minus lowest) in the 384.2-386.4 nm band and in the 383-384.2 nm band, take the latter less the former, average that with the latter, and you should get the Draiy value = -1.4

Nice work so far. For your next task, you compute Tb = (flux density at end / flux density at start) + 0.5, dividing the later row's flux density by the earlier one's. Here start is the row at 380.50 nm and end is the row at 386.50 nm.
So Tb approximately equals 1.47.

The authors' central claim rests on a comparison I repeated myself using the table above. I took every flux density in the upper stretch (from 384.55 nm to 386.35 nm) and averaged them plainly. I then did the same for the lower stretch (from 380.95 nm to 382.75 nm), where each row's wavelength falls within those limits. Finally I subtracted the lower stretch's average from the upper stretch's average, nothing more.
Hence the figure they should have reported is 1.9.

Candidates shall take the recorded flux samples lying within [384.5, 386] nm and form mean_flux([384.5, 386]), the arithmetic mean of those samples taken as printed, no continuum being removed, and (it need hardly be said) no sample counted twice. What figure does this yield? 30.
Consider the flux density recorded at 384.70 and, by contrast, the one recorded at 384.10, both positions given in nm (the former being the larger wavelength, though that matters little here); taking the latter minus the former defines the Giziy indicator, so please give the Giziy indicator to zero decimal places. -16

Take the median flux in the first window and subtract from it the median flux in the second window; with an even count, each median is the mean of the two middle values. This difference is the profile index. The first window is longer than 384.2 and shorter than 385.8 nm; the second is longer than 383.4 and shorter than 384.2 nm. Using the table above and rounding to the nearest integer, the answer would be 16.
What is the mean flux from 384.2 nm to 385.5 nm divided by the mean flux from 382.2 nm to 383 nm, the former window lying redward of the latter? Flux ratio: 1.4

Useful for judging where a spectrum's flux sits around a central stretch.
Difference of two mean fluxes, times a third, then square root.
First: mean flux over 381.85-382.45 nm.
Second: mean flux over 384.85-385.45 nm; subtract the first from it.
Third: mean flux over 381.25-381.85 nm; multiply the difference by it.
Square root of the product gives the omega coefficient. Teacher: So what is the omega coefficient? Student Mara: 14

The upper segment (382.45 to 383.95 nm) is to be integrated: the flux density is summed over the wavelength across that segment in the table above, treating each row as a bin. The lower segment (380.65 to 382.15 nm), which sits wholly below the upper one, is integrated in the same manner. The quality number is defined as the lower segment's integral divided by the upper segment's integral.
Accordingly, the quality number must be 1.56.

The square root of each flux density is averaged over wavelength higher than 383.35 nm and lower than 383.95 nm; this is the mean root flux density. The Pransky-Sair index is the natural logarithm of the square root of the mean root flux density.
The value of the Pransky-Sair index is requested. 0.70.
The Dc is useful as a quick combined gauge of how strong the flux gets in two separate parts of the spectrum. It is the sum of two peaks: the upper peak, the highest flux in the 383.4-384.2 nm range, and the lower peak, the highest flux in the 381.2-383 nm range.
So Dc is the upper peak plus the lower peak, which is 48.1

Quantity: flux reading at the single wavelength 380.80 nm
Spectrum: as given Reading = 31.02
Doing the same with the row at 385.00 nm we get 32.17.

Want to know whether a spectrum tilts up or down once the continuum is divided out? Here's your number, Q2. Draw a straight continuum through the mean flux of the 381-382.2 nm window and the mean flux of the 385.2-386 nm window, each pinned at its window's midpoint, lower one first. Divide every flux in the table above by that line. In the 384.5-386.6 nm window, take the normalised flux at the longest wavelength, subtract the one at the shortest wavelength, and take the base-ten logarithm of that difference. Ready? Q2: -1.2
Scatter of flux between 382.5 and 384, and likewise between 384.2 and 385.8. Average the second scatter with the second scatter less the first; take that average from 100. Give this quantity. 100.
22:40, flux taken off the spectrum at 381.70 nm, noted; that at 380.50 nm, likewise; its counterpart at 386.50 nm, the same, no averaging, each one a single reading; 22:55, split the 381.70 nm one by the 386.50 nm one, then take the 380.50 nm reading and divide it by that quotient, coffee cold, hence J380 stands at 49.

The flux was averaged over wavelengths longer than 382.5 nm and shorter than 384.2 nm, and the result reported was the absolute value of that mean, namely 18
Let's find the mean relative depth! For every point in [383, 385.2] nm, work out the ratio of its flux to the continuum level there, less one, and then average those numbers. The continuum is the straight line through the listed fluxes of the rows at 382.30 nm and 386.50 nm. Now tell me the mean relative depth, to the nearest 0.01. -0.17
